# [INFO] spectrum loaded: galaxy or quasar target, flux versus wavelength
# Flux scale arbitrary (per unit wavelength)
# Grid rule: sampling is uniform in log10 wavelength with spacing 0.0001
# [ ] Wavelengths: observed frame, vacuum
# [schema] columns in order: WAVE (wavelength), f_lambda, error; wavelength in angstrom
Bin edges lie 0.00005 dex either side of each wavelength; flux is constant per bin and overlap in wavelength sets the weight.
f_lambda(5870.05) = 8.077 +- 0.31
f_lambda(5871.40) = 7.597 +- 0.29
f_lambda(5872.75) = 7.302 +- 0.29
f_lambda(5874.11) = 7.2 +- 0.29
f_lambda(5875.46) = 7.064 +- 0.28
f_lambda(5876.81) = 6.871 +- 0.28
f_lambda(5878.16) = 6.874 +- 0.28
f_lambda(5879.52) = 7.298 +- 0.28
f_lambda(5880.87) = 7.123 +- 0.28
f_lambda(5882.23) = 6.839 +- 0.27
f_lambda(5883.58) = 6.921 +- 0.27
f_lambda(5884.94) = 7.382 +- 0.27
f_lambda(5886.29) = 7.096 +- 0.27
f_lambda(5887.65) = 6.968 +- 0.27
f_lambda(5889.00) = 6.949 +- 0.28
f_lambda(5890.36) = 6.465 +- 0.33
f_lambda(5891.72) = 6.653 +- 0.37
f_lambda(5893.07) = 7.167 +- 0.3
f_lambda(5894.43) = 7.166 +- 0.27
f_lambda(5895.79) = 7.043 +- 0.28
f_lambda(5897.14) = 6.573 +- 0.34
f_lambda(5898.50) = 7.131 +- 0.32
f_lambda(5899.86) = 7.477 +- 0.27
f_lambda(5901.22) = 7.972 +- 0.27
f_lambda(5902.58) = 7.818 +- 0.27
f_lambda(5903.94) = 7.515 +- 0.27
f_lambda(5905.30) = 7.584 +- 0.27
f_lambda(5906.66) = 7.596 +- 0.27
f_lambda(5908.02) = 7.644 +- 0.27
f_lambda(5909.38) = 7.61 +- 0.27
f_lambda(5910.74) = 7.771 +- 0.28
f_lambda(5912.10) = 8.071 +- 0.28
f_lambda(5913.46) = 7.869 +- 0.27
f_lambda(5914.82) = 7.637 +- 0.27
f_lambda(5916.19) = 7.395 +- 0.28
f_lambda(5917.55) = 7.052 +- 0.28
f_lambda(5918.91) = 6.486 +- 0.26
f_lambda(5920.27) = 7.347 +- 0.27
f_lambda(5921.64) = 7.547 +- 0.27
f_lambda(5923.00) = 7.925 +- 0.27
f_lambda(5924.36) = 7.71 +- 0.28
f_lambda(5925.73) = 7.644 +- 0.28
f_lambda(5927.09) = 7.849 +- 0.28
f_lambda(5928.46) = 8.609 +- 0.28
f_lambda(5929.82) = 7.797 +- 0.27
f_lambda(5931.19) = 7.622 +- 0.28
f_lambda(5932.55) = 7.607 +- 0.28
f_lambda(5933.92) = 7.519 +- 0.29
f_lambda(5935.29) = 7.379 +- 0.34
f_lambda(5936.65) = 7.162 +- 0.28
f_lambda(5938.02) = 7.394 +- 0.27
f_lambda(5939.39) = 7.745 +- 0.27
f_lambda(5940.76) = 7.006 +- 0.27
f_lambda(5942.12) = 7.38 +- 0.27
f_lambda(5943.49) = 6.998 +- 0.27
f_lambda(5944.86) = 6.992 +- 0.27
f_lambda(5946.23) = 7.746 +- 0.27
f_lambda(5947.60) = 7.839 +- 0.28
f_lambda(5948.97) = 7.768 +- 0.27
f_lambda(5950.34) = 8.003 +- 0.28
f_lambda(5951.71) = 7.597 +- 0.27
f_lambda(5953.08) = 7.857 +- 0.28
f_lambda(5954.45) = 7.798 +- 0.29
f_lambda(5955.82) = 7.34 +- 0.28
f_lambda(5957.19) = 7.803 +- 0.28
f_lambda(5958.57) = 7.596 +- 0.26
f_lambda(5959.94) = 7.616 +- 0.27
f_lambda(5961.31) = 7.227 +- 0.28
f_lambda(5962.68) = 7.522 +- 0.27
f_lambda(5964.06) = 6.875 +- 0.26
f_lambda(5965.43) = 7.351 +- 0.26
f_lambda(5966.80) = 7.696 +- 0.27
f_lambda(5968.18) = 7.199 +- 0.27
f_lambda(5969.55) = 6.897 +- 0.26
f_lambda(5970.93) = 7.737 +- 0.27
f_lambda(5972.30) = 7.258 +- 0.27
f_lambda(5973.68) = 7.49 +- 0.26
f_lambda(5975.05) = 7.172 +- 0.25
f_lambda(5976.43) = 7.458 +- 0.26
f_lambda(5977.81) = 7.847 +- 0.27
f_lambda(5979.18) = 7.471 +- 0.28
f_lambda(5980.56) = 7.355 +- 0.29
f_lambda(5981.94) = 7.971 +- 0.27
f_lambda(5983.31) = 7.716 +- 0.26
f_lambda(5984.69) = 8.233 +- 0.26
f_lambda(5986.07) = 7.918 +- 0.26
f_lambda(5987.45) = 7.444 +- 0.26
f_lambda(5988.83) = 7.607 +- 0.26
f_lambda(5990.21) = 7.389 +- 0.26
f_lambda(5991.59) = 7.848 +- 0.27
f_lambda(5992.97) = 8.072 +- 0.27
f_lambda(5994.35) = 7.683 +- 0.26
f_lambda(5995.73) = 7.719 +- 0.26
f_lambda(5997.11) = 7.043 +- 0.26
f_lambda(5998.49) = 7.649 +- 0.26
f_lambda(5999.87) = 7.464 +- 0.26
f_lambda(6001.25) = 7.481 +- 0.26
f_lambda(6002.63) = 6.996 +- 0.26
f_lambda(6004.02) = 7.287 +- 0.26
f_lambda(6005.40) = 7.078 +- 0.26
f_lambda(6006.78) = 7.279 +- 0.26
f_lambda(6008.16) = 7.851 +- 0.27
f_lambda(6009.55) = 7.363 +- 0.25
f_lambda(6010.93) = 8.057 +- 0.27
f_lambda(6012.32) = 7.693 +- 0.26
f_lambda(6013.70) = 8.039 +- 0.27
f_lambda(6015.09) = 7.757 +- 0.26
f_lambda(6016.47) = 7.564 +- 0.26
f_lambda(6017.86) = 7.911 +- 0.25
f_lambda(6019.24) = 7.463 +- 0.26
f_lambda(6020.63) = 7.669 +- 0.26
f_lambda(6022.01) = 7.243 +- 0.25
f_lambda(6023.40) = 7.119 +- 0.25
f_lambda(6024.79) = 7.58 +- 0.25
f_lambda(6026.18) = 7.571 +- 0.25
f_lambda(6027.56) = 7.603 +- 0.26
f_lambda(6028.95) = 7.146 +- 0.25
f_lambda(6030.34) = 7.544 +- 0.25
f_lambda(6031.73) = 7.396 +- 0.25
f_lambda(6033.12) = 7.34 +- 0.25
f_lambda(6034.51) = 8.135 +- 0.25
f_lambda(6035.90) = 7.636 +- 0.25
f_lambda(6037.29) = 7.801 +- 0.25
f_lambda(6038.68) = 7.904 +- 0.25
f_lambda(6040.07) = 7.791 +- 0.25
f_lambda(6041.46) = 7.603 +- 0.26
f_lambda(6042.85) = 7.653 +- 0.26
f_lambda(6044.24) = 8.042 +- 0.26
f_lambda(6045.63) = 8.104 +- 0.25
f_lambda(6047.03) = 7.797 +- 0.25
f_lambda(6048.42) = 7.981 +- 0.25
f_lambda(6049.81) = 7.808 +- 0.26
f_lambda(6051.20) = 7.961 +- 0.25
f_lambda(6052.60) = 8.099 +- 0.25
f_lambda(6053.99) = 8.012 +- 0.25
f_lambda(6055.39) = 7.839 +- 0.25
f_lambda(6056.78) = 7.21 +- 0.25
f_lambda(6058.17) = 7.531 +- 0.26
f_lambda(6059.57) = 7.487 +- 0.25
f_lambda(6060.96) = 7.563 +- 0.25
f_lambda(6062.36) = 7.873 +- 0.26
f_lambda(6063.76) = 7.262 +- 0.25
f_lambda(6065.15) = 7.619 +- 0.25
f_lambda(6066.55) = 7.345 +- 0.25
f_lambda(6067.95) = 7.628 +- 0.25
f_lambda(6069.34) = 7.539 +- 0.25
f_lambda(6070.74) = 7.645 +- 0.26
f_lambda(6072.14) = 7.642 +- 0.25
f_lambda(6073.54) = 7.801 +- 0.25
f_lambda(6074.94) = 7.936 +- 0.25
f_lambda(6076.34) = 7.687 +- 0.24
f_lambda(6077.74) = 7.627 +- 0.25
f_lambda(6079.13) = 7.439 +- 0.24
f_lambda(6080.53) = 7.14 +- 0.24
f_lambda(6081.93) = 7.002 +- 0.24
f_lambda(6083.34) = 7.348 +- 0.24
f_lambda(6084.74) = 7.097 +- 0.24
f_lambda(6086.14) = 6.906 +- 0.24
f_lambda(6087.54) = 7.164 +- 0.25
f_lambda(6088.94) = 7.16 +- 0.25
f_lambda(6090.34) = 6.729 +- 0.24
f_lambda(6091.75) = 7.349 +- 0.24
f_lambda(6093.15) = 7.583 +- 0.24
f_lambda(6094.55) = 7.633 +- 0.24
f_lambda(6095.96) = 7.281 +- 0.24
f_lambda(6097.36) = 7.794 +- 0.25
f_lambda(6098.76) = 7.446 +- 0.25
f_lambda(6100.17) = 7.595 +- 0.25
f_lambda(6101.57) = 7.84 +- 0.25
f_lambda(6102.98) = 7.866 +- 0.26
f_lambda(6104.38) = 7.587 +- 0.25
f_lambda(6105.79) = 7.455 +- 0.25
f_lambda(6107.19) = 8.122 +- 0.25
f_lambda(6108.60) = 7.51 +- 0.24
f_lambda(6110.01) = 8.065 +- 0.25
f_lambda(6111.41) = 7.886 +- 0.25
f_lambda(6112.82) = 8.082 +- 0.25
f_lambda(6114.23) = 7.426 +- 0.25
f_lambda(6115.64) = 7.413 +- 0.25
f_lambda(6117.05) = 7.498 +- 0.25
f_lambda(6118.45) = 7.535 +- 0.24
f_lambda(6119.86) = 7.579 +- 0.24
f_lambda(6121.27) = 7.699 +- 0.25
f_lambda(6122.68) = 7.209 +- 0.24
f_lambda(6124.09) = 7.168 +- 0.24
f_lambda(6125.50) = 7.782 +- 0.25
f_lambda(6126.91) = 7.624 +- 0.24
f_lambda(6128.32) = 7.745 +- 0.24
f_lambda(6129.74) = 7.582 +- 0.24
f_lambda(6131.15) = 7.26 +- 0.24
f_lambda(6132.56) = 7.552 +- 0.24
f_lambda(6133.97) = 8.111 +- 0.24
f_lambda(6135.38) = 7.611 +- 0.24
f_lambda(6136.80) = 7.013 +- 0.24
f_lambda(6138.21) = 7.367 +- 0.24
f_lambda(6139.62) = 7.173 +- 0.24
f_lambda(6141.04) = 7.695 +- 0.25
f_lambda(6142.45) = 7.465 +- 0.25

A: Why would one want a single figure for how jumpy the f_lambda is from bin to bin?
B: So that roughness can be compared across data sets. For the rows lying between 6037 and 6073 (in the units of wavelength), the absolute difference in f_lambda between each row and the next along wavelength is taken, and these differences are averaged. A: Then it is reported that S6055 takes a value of 0.21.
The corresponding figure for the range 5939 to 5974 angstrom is 0.36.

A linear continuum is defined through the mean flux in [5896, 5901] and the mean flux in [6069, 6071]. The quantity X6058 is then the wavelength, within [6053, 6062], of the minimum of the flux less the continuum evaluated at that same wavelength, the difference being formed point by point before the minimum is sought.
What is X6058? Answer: 6056.78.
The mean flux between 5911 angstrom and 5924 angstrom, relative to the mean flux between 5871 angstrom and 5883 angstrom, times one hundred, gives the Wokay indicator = 105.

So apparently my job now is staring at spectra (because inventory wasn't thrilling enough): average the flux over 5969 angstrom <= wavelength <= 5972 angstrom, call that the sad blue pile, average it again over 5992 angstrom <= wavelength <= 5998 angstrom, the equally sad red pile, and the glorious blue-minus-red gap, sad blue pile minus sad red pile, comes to -0.3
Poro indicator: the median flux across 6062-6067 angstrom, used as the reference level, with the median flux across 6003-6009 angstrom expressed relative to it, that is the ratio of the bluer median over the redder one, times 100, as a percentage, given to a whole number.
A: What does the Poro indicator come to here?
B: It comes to 97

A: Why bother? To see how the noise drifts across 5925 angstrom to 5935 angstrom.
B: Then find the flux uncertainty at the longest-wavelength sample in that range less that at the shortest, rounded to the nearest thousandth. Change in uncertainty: 0.010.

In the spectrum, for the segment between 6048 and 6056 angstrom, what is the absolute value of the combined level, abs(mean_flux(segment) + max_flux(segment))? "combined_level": 16.0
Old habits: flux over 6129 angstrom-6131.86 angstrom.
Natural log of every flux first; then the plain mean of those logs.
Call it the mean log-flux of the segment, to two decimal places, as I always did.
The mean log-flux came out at 2.00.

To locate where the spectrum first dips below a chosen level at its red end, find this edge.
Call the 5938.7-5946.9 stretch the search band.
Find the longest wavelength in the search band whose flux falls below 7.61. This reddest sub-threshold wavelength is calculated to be 5944.86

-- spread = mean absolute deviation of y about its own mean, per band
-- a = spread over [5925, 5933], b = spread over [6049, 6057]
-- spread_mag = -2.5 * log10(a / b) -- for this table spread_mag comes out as -0.2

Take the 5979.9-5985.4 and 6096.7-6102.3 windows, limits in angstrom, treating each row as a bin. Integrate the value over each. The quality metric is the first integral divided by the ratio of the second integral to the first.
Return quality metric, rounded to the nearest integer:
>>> 43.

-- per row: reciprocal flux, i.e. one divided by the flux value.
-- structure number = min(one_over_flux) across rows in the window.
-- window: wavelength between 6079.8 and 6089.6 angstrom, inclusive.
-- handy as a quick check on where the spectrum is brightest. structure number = 0.136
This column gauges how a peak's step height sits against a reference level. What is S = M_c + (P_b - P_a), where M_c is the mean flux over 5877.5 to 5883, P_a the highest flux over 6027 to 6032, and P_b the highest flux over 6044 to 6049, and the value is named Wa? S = 7.53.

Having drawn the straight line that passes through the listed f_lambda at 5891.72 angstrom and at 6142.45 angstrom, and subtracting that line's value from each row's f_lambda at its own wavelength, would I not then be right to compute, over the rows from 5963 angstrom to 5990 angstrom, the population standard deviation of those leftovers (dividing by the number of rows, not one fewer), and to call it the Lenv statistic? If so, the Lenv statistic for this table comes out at 0.33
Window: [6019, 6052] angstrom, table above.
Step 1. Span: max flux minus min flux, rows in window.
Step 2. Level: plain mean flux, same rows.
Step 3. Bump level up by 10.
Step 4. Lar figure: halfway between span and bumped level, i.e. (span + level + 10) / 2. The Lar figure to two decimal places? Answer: 9.34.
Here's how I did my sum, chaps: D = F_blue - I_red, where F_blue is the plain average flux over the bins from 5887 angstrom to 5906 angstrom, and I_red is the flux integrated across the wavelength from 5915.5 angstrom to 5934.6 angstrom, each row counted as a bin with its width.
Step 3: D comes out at -138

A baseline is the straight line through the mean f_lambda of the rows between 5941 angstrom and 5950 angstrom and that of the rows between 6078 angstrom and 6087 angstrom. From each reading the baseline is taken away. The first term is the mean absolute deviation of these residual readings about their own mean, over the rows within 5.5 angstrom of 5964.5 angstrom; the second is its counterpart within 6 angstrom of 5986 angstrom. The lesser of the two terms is 0.242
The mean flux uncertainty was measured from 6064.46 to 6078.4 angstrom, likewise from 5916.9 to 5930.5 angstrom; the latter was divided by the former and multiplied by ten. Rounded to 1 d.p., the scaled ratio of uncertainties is 11.0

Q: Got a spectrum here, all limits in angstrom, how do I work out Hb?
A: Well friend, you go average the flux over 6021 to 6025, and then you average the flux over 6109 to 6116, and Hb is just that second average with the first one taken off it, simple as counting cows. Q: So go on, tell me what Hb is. 0.5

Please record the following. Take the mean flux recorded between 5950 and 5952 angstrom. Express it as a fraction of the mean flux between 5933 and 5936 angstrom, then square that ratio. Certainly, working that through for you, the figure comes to 1.10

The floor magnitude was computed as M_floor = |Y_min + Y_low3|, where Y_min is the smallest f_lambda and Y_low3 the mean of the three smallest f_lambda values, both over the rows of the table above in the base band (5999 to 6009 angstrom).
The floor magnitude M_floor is 14.1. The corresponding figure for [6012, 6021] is 15.0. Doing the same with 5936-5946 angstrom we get 14.0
